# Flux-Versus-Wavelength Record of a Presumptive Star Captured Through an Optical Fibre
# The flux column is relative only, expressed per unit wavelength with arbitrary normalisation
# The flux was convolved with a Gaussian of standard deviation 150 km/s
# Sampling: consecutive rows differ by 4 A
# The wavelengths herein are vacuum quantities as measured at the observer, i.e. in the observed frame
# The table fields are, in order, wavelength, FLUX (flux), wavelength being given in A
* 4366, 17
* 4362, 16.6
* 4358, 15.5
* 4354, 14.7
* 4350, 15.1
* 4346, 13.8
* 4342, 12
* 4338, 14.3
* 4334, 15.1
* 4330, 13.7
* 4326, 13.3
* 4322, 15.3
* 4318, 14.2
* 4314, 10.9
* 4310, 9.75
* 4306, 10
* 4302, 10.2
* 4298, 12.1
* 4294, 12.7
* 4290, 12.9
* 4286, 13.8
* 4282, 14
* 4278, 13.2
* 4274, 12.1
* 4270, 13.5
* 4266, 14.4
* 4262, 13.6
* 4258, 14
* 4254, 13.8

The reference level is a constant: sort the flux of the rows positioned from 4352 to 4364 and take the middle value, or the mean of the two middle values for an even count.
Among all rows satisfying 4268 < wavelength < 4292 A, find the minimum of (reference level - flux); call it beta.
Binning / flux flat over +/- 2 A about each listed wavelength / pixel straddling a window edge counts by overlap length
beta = 1.5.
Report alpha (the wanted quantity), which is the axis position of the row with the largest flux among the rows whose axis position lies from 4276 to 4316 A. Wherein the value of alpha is 4282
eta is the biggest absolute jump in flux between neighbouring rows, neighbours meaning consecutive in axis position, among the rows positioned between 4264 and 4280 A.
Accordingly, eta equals 1.40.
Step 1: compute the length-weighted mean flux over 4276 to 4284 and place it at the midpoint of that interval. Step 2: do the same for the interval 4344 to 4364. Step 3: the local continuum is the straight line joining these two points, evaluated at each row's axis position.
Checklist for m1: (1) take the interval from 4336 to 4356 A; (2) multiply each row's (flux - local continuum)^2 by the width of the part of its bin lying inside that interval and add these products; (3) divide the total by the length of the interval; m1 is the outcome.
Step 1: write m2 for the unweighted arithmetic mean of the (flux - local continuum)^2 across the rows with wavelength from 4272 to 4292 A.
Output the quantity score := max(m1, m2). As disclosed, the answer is 2.0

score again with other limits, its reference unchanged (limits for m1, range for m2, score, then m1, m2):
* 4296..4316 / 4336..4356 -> 13.4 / 13.4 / 2.0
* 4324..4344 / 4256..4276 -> 2.2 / 2.2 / 0.8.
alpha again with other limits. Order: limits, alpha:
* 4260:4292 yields 4266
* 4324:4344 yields 4334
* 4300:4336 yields 4322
